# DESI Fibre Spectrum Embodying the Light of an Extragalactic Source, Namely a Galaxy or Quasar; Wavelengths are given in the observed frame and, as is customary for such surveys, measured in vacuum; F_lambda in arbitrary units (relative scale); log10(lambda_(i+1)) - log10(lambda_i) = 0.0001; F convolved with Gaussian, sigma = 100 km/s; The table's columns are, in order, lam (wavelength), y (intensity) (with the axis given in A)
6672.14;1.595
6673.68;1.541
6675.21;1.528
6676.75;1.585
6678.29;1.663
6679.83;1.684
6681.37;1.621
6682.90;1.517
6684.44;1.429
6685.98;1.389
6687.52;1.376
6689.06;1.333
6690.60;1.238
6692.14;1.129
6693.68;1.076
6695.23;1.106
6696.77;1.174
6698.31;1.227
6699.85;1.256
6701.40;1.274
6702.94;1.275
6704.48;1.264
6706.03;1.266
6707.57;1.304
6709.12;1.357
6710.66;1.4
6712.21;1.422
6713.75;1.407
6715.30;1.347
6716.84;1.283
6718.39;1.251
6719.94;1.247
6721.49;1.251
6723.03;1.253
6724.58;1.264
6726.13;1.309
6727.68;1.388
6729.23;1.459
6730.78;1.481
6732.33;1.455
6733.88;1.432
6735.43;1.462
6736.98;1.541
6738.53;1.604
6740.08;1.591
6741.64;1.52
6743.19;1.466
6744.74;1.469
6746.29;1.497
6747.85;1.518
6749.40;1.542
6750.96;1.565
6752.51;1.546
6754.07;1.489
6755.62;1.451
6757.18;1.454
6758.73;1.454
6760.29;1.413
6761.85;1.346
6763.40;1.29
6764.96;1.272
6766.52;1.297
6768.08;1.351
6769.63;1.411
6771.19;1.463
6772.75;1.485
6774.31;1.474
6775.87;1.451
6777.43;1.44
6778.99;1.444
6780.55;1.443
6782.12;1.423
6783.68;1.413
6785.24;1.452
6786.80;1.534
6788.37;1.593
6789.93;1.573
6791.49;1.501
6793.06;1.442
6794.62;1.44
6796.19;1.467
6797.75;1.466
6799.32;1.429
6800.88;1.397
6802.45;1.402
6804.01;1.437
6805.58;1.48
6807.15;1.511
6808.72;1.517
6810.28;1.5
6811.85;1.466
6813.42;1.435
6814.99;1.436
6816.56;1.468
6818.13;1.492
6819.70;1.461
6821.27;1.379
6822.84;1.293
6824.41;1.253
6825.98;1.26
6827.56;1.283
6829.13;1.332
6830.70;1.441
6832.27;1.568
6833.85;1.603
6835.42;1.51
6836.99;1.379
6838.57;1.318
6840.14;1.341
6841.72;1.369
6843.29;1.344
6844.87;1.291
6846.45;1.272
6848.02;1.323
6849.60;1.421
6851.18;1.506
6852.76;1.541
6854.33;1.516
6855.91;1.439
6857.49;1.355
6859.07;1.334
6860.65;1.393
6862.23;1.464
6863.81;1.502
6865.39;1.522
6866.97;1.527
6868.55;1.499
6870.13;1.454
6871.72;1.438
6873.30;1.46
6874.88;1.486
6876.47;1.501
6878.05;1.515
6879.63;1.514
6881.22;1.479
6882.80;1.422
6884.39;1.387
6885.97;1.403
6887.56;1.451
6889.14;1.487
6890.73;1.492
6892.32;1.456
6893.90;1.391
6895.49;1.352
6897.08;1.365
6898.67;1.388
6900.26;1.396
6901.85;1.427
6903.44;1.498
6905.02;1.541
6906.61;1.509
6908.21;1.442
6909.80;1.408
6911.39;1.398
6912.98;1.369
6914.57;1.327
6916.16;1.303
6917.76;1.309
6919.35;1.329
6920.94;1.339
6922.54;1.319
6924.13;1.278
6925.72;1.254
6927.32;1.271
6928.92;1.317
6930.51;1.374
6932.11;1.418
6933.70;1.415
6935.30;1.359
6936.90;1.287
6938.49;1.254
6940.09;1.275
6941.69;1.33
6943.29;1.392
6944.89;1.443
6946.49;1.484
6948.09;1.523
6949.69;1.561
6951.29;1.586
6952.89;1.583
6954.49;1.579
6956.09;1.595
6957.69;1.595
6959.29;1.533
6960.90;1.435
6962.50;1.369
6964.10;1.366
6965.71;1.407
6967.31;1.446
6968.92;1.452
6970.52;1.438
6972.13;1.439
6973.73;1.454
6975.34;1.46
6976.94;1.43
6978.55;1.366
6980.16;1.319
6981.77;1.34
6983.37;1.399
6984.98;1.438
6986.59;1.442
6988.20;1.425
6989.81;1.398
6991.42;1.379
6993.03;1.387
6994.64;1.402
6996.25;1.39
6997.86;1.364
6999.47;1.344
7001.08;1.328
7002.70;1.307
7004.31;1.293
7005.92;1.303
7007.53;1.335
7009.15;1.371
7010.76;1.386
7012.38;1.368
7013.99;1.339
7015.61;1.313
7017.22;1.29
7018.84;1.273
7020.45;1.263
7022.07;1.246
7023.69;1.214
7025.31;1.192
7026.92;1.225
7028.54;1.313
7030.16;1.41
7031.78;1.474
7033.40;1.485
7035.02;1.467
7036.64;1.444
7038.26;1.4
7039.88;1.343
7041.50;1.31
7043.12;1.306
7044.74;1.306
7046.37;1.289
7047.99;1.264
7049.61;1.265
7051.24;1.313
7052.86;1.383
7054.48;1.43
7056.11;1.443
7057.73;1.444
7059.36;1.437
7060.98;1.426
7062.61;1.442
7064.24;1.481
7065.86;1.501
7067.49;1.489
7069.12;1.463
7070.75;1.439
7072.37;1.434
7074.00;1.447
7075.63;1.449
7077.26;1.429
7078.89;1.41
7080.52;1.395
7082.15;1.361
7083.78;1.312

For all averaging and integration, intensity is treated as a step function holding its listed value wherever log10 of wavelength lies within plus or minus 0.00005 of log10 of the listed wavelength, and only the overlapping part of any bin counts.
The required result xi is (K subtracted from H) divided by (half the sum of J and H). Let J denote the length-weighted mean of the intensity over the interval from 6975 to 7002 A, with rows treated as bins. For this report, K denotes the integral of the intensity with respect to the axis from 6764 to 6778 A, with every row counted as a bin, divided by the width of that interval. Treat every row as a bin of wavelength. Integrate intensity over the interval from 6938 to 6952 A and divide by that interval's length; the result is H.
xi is 0.02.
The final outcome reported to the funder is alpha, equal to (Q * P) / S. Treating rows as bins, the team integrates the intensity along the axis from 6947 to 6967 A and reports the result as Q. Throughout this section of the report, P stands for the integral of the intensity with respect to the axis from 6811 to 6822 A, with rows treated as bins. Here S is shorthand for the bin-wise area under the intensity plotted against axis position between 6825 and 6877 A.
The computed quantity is 6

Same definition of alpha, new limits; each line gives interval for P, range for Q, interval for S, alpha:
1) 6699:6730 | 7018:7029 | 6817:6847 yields 13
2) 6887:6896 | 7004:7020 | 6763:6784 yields 9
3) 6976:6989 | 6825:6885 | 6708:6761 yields 21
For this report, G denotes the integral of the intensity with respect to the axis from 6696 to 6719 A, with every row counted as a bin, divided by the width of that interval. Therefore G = 1.30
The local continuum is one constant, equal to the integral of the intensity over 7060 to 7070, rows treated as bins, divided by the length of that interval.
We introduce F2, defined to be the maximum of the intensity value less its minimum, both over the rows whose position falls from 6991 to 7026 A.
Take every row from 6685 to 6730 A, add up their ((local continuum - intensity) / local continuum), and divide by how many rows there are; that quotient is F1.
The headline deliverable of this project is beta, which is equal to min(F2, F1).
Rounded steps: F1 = 0.12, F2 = 0.21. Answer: 0.122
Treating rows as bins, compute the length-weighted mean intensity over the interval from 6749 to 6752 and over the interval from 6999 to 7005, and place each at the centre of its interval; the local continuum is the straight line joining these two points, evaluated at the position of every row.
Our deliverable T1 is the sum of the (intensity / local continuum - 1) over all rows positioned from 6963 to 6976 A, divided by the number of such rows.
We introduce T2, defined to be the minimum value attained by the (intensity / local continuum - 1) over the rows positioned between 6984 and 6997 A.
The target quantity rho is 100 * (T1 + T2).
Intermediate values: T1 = 0.06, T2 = 0.04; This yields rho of 10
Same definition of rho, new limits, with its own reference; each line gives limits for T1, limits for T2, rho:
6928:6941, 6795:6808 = -10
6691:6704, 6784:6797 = -31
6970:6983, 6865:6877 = 5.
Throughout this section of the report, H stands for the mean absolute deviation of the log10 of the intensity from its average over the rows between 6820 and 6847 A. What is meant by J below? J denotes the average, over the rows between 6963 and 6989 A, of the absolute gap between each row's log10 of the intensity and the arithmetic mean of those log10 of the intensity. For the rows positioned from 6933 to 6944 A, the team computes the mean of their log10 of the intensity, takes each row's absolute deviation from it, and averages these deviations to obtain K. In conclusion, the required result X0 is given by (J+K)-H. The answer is 0.003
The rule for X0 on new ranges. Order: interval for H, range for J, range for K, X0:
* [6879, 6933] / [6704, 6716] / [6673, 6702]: 0.050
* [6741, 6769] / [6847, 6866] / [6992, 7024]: 0.011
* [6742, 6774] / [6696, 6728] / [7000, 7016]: 0.005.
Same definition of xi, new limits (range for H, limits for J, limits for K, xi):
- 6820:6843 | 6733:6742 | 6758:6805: -0.04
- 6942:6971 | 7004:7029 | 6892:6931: 0.08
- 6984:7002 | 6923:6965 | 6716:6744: -0.01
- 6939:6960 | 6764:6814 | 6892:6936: 0.08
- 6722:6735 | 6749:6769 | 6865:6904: -0.05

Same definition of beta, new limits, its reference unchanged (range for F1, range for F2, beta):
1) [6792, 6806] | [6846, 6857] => 0.018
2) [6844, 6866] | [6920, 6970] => 0.031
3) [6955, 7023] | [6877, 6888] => 0.054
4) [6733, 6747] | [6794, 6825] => -0.029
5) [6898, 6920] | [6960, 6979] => 0.043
